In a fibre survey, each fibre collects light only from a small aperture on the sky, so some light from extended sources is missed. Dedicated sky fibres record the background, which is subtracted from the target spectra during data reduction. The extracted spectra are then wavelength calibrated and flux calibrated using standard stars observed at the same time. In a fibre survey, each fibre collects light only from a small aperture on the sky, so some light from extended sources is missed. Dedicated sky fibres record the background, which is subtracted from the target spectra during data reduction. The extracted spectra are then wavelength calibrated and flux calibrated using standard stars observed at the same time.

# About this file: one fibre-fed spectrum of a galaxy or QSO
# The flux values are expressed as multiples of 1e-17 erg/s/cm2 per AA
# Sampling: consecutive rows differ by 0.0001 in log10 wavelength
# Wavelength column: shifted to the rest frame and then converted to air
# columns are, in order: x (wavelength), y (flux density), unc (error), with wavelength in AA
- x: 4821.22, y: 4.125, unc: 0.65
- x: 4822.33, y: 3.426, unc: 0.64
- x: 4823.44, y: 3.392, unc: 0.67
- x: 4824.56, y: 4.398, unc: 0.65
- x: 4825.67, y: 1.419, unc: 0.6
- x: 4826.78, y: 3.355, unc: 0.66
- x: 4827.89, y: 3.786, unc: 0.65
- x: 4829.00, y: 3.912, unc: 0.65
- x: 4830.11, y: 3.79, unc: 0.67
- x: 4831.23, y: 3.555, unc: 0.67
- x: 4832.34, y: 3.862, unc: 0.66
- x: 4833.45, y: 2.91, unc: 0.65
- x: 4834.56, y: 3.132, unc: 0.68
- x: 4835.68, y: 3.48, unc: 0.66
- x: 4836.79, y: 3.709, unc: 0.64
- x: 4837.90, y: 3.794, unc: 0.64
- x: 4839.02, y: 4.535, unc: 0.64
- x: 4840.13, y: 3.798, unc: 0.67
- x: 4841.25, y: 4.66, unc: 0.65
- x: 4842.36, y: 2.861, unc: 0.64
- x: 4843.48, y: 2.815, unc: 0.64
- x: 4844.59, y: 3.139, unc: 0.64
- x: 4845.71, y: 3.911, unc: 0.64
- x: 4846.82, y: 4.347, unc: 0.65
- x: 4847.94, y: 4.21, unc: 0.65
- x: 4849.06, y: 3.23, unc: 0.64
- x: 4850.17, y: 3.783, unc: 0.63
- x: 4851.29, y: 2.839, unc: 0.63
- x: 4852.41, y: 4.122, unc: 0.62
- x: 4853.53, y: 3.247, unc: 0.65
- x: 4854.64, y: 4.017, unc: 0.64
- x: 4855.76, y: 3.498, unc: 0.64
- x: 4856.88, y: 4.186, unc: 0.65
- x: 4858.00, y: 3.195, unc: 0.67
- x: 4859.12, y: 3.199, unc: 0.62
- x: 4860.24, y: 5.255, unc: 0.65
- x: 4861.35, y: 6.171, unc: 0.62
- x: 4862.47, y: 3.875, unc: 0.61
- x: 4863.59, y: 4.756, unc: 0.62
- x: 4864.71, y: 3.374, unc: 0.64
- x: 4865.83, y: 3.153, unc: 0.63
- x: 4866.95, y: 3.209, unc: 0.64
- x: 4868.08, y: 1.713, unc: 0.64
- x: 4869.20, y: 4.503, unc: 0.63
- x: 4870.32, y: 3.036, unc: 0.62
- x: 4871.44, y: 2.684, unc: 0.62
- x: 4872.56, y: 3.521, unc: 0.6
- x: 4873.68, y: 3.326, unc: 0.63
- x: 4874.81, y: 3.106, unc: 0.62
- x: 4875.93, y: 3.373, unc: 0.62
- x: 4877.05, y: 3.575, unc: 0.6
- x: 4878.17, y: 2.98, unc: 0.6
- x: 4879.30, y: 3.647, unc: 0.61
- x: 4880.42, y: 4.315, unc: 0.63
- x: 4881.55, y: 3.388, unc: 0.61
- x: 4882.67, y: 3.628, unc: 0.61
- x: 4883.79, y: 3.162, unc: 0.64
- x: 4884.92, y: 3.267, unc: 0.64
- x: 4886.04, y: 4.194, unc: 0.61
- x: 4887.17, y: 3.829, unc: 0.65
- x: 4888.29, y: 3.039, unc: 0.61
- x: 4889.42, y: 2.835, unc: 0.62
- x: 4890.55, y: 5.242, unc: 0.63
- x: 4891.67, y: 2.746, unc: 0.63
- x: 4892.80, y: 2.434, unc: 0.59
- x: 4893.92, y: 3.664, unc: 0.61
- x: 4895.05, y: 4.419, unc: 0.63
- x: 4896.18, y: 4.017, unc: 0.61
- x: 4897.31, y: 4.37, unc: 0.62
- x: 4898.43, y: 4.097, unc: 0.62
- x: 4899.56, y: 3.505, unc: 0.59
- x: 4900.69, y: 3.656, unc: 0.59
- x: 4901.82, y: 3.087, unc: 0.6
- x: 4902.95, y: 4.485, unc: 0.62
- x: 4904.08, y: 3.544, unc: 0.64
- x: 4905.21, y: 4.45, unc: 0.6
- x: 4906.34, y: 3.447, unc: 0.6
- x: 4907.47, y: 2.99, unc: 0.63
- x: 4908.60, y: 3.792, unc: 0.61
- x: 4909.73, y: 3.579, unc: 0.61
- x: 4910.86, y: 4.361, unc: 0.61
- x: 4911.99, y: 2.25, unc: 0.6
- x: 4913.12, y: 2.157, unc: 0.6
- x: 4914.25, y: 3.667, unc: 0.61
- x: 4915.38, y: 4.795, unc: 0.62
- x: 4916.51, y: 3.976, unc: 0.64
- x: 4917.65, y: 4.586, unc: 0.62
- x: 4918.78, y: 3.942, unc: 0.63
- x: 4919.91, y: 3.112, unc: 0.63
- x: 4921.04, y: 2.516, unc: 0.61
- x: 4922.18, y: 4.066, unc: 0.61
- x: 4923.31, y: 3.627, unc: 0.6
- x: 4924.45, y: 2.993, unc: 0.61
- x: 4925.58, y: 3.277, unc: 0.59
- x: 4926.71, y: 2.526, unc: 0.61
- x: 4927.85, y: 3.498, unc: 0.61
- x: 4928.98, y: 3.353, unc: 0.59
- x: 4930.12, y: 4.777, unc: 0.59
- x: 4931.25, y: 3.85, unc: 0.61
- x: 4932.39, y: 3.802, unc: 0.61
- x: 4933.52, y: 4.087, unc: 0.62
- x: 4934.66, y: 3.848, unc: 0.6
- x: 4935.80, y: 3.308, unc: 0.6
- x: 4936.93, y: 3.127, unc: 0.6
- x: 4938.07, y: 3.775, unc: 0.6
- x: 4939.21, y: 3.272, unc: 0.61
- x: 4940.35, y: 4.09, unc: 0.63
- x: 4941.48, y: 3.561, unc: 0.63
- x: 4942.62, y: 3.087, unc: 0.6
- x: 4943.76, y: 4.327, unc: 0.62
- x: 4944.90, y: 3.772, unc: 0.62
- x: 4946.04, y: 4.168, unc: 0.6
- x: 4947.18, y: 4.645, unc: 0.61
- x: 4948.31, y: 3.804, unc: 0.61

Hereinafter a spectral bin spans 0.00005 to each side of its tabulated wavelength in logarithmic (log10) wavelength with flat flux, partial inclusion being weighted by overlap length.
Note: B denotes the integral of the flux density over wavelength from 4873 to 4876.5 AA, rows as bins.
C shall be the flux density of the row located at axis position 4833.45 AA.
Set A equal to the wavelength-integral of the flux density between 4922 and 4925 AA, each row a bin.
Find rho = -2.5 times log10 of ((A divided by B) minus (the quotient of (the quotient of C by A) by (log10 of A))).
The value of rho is 0.5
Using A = 10.5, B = 11.5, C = 2.91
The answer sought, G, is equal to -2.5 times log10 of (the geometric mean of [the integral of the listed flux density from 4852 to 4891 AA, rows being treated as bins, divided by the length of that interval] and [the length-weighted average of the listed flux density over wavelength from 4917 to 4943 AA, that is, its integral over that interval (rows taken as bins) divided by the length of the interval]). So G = -1.39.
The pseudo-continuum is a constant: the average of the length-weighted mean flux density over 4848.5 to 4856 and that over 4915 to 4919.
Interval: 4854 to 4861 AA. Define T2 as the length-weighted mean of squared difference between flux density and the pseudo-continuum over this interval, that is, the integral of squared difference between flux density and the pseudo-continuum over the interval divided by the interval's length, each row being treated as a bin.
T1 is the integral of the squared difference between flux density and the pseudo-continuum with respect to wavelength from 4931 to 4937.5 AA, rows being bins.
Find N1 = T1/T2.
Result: 1.9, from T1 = 1.2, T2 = 0.7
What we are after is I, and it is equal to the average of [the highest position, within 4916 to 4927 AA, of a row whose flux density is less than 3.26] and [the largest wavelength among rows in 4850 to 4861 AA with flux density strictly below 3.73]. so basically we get 4892.9 AA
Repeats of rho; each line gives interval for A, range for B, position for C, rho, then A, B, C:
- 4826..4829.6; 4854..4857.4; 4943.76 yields 0.4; 12.8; 13.2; 4.327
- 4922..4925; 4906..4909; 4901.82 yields 0.3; 10.5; 10.2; 3.087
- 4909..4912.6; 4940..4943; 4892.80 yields 0.0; 12.2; 10.7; 2.434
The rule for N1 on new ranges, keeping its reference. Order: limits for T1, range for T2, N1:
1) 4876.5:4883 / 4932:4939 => 9.0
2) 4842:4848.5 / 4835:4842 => 14.8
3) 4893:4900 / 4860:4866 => 1.1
